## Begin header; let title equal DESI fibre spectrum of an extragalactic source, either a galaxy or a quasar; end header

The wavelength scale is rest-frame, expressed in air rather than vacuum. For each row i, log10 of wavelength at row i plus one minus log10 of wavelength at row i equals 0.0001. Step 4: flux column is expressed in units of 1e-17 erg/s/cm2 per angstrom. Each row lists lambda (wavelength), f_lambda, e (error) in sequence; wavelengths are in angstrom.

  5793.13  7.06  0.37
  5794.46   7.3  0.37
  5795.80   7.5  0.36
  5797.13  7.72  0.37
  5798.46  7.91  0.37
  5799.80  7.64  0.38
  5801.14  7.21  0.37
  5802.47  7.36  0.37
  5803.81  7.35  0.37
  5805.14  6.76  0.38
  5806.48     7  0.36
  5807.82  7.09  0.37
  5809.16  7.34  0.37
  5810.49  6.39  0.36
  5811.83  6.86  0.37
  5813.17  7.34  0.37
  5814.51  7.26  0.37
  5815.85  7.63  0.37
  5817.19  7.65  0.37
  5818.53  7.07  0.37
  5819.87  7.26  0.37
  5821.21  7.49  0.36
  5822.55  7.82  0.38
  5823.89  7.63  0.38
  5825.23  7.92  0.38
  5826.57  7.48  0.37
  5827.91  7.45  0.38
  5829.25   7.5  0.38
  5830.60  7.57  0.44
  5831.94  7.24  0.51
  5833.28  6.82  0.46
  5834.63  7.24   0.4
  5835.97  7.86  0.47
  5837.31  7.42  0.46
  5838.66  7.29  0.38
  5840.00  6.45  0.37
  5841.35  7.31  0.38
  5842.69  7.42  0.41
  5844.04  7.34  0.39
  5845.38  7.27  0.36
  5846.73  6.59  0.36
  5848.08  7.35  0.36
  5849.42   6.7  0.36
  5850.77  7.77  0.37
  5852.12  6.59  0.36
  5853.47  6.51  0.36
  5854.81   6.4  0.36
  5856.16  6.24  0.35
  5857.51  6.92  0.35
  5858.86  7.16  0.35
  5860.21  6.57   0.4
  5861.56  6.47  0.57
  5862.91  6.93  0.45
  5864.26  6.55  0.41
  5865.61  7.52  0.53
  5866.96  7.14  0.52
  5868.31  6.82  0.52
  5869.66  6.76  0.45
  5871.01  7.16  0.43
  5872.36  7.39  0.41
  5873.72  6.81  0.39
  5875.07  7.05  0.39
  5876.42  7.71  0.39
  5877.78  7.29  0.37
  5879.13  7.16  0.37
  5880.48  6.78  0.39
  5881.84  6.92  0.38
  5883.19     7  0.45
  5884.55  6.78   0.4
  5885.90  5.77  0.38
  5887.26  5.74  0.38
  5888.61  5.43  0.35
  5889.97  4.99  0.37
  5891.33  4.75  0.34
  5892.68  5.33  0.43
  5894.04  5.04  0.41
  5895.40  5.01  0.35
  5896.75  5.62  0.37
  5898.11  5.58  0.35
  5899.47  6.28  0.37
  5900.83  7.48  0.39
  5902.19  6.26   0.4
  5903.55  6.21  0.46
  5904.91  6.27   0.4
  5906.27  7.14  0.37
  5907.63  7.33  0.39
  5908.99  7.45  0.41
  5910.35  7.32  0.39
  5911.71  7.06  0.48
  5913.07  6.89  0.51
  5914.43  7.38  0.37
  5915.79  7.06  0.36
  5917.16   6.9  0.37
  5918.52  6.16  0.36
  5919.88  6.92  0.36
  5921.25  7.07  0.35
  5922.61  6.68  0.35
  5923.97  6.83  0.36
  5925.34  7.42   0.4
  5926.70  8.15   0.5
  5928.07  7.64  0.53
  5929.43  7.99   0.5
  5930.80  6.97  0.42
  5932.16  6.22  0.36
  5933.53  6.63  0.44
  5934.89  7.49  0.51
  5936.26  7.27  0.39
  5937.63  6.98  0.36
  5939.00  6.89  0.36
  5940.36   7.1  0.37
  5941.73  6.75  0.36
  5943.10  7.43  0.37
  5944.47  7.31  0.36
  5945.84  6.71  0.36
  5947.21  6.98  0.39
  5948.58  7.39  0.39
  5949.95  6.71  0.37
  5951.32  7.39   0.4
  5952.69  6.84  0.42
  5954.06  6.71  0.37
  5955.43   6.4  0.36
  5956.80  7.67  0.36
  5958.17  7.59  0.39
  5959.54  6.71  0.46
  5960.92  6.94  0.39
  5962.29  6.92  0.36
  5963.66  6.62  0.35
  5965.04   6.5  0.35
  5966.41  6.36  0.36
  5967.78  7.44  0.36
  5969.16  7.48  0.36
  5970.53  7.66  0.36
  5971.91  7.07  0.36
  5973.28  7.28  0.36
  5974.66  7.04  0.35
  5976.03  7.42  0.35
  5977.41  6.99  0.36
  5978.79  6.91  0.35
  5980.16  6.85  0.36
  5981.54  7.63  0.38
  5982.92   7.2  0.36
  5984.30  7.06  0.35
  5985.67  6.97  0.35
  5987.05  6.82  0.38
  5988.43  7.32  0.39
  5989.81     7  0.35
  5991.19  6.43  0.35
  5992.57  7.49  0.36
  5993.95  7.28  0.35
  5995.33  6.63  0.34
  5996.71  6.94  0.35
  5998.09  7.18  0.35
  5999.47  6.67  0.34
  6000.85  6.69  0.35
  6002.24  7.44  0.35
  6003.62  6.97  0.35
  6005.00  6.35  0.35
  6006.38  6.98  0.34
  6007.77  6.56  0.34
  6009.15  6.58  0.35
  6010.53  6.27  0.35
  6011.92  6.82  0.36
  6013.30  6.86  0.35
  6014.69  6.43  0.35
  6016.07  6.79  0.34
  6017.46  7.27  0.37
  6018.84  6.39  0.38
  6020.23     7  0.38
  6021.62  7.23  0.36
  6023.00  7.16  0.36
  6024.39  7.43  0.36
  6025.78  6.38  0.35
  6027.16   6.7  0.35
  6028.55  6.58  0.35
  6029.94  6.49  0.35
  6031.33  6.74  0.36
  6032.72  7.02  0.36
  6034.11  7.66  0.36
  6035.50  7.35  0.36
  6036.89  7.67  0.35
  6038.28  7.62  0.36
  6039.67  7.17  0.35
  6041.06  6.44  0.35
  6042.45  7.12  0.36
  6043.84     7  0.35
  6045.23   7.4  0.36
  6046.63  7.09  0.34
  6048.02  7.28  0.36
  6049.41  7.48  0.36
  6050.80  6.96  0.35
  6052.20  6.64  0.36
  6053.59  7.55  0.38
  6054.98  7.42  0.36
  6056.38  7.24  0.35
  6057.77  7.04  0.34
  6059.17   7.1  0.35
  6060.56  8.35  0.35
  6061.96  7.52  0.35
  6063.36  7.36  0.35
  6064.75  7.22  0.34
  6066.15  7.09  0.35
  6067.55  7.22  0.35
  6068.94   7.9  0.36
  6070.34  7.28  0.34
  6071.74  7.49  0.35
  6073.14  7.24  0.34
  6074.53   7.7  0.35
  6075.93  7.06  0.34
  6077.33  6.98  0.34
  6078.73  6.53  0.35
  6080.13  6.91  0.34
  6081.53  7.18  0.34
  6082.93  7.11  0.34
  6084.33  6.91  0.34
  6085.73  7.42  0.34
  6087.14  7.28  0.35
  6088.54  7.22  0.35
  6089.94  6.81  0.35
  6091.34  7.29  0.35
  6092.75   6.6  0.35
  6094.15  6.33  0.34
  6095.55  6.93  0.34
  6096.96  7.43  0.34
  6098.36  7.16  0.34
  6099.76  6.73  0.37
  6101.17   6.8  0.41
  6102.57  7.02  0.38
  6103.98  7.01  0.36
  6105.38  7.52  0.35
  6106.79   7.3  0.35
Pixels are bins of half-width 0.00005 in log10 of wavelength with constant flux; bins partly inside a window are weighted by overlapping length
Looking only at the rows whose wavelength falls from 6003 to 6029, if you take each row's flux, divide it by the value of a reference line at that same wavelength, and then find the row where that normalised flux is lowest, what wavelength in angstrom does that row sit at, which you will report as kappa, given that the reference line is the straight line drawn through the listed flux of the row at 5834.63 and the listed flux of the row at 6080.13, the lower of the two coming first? 6010.53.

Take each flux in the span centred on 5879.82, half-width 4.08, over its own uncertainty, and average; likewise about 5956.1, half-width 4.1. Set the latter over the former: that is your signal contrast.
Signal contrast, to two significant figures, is 0.98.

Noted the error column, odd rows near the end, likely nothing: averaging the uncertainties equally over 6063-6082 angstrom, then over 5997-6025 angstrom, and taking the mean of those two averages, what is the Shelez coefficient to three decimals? 0.350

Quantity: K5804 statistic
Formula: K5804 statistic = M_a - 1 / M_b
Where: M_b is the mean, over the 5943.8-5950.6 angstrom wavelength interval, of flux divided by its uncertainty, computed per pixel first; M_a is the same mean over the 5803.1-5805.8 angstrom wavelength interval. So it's 18.8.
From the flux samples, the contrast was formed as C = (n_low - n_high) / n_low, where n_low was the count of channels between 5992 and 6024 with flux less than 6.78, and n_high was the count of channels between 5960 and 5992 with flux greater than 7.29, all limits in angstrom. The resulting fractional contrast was 0.3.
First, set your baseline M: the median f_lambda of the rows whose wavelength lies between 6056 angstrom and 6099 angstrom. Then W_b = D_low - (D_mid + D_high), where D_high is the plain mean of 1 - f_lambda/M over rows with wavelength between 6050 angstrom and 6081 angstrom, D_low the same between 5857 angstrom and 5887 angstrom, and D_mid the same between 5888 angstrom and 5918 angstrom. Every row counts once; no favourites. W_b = -0.08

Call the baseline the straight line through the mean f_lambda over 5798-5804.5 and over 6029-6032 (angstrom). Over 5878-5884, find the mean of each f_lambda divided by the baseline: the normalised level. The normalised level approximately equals 0.97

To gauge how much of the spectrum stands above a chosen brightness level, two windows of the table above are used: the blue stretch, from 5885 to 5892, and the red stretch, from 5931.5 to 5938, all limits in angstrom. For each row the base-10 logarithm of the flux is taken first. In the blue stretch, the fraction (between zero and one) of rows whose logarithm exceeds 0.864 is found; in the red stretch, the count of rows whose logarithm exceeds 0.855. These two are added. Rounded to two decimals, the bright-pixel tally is 2.00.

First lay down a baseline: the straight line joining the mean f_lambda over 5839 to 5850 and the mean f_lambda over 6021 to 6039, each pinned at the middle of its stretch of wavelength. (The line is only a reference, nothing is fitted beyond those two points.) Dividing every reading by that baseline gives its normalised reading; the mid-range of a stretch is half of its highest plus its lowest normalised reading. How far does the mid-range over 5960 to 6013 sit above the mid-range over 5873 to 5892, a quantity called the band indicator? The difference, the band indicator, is 0.10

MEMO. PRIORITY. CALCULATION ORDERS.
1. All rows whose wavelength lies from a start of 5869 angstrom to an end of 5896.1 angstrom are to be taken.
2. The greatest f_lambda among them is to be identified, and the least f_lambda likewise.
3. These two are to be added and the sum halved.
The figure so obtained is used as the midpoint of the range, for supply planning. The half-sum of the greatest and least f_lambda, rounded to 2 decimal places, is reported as 6.23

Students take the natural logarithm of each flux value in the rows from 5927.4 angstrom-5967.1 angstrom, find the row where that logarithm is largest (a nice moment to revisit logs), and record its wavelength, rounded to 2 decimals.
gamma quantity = 5929.43 angstrom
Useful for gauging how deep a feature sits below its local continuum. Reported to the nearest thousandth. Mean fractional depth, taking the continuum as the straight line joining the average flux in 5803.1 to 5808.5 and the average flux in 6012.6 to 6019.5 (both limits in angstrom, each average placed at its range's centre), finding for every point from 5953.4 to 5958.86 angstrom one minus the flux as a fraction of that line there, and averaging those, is -0.038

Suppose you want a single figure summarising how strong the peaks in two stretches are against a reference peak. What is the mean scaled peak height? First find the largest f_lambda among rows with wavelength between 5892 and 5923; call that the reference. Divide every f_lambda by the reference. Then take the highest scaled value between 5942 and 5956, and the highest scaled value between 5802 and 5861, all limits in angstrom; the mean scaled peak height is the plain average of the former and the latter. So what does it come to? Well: 1.03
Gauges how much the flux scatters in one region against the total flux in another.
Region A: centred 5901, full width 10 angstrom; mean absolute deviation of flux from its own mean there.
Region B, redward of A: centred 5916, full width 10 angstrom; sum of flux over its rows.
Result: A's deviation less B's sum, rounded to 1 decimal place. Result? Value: -48.0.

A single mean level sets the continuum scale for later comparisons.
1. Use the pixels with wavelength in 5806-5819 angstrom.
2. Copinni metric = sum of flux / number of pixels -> 7.16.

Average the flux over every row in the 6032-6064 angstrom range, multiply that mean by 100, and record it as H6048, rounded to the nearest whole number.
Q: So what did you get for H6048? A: 728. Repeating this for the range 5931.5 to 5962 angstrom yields 700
